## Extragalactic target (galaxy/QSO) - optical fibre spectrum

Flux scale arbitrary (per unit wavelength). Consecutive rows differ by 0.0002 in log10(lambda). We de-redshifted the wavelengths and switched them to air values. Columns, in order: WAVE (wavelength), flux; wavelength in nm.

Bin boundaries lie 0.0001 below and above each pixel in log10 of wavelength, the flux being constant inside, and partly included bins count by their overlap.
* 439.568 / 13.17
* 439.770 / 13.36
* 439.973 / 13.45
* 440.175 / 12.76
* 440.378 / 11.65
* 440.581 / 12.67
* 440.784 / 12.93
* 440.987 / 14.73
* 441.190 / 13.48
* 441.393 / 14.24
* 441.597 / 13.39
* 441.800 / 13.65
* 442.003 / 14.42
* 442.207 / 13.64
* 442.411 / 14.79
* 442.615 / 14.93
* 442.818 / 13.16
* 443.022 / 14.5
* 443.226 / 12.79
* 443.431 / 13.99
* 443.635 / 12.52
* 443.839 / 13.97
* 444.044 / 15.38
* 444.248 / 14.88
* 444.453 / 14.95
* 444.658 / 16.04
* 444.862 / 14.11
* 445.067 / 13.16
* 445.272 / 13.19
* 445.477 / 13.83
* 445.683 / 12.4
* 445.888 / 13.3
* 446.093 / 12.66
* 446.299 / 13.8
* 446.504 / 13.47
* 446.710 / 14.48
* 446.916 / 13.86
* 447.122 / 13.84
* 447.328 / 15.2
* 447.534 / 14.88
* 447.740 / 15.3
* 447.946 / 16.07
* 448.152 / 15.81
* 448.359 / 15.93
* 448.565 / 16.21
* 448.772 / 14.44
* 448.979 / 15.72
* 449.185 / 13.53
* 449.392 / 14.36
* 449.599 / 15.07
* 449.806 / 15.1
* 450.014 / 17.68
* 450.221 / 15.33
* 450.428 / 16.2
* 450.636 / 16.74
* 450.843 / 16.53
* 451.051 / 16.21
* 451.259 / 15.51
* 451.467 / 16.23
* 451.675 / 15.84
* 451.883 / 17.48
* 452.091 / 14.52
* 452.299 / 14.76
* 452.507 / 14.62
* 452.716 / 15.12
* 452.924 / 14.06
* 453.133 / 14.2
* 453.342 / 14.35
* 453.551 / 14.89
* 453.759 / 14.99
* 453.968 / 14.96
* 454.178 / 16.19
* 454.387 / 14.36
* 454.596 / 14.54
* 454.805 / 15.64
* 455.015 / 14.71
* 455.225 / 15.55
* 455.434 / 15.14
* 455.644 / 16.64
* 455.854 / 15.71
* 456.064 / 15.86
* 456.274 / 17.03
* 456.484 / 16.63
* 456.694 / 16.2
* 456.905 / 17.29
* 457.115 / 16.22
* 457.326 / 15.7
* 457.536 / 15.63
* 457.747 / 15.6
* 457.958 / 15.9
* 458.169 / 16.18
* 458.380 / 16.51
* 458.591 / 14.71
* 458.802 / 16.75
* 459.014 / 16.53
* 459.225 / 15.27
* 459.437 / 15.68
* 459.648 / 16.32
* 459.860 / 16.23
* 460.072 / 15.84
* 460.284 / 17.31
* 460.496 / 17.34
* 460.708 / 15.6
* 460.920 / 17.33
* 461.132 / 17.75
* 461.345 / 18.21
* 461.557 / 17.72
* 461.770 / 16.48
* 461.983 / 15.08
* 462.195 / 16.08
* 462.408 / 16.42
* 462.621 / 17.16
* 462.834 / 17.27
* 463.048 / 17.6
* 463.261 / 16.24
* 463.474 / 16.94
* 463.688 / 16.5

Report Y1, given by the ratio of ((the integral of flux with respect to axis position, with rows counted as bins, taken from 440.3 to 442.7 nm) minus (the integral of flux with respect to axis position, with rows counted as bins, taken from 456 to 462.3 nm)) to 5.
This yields -14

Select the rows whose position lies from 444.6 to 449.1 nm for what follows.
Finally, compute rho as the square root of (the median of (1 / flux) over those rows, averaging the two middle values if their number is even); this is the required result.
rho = 0.265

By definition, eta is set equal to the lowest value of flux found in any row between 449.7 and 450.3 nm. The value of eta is 15.1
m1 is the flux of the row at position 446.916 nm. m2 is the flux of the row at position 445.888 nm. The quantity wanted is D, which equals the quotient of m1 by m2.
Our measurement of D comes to 1.04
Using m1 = 13.86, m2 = 13.3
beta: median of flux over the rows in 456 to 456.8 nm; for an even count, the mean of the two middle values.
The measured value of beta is 16.4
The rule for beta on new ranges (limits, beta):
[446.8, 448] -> 15.0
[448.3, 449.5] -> 15.1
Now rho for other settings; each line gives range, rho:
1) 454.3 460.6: 0.251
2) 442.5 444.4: 0.267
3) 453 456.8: 0.255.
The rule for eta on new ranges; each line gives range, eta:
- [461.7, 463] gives 15.08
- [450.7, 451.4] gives 15.51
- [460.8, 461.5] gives 17.33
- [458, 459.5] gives 14.71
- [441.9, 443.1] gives 13.16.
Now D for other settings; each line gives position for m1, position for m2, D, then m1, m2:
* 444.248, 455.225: 0.96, 14.88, 15.55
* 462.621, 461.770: 1.04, 17.16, 16.48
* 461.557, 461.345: 0.97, 17.72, 18.21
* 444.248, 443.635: 1.19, 14.88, 12.52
